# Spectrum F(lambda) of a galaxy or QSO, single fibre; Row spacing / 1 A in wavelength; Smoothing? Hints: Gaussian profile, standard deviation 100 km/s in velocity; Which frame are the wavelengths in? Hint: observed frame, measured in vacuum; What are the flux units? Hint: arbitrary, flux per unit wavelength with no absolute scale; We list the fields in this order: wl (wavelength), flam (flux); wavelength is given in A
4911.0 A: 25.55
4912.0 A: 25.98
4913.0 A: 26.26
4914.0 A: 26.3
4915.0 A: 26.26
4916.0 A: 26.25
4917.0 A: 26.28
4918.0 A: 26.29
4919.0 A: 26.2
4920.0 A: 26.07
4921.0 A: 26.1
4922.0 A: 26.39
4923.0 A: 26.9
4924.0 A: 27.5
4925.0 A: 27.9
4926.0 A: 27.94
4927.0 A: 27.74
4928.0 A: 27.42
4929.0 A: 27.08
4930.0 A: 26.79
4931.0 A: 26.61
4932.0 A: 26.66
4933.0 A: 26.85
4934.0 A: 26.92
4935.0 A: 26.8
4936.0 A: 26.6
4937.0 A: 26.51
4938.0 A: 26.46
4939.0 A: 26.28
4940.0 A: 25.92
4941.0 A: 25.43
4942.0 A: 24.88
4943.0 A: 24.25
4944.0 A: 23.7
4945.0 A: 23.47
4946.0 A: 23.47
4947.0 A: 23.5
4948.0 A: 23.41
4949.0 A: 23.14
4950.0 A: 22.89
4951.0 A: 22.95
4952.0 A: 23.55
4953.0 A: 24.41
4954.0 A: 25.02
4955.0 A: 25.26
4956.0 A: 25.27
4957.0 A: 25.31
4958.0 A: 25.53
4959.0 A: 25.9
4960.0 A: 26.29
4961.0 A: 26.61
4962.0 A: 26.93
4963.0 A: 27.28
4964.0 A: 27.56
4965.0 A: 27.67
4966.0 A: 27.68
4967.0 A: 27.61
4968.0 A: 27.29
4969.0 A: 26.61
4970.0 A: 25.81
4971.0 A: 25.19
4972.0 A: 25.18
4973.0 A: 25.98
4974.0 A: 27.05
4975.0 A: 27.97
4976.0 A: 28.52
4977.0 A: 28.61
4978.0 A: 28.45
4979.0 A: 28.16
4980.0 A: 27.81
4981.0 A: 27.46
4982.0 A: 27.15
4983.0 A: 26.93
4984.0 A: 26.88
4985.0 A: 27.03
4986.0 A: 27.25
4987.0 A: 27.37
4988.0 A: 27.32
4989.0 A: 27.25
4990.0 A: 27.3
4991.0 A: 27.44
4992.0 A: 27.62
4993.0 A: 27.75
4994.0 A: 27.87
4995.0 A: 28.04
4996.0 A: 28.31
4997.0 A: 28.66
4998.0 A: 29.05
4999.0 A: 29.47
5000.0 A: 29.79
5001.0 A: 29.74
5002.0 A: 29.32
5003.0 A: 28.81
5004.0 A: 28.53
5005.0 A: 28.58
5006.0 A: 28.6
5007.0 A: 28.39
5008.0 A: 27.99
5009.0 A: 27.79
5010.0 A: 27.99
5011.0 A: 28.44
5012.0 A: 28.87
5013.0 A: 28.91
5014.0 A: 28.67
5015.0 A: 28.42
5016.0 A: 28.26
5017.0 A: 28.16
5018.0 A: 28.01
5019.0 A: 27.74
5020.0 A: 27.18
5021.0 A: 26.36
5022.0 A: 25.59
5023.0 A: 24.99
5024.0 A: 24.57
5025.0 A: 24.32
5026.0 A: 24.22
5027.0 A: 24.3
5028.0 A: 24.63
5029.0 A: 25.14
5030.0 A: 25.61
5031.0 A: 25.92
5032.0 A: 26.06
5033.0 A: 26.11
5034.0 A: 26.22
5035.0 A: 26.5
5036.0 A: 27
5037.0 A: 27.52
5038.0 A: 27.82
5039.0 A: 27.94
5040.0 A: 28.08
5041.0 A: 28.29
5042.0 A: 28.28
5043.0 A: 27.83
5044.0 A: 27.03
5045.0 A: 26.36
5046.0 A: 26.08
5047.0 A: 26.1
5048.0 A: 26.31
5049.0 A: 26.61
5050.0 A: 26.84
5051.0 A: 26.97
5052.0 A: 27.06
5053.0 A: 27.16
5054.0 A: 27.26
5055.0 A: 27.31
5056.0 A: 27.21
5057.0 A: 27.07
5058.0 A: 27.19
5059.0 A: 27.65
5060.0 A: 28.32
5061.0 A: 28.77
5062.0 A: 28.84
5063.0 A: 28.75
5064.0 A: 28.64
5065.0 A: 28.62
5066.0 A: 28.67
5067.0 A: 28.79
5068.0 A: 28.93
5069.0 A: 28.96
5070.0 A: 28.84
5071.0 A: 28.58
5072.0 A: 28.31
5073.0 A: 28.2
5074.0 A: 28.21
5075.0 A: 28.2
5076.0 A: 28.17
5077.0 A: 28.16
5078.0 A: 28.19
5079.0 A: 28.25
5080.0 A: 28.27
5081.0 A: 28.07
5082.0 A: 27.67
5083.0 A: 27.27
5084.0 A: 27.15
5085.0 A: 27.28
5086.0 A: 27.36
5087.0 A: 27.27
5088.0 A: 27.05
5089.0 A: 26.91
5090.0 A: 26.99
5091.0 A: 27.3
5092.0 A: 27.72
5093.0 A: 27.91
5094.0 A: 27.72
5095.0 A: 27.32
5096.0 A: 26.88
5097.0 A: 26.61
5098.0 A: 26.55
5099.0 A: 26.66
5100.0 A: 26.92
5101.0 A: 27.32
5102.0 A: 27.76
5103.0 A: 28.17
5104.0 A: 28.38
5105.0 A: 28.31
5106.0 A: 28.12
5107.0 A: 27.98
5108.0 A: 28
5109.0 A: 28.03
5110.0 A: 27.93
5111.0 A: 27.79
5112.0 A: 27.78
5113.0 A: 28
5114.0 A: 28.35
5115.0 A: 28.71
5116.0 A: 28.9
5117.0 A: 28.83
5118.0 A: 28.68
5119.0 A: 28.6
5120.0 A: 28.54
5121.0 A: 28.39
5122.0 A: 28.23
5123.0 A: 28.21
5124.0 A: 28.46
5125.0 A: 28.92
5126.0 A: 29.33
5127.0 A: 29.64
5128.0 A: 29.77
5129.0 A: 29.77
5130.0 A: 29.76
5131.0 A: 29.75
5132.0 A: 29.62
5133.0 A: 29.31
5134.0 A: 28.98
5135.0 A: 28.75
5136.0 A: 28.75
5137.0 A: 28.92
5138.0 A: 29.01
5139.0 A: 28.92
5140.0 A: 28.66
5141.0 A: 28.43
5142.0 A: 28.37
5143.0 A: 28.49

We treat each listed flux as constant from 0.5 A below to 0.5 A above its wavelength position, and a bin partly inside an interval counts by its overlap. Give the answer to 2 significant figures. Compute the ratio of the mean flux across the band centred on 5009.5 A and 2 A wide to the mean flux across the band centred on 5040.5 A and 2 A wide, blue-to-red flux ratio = 0.99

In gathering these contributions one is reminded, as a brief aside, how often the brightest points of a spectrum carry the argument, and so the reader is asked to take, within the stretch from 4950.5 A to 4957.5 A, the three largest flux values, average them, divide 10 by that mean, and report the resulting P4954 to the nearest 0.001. 0.396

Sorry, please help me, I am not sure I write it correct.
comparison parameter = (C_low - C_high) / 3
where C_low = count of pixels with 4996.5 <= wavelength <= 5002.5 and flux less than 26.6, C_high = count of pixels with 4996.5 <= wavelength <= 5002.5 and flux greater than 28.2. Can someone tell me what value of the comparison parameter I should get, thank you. -2.0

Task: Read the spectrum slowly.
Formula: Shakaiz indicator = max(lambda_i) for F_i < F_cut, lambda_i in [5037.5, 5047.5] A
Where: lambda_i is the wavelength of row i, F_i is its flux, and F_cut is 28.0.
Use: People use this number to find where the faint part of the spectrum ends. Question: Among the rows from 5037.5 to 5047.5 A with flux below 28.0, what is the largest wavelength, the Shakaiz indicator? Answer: 5047.0 A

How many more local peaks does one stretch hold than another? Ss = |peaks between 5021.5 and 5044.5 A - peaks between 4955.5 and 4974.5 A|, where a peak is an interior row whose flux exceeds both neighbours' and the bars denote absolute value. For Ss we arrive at 0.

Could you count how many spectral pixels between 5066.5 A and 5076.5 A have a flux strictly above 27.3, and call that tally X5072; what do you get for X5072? 10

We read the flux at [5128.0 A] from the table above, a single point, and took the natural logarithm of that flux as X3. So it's 3.39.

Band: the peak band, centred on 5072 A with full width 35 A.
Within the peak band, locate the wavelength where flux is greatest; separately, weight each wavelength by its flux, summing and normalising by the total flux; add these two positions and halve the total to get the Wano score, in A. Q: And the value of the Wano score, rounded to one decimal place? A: 5070.5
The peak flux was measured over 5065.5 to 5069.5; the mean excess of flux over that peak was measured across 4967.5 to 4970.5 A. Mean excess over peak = -2.4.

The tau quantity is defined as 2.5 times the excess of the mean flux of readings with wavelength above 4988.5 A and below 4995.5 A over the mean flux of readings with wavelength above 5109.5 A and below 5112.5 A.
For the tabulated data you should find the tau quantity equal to -1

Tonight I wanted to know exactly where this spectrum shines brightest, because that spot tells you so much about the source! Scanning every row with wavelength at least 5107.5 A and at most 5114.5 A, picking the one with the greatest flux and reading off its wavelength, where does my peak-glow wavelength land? 5114.0 A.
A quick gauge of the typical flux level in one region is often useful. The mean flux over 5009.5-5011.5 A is 28.2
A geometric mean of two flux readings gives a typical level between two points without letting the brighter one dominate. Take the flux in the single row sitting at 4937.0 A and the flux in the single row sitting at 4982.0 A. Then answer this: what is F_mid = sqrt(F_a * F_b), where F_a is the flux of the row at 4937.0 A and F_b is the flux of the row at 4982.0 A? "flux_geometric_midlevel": 26.8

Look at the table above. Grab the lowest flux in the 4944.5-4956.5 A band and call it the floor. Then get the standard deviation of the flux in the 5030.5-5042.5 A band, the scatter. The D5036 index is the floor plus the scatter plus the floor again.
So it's 46.7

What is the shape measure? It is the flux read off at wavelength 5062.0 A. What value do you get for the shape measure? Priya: 28.84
